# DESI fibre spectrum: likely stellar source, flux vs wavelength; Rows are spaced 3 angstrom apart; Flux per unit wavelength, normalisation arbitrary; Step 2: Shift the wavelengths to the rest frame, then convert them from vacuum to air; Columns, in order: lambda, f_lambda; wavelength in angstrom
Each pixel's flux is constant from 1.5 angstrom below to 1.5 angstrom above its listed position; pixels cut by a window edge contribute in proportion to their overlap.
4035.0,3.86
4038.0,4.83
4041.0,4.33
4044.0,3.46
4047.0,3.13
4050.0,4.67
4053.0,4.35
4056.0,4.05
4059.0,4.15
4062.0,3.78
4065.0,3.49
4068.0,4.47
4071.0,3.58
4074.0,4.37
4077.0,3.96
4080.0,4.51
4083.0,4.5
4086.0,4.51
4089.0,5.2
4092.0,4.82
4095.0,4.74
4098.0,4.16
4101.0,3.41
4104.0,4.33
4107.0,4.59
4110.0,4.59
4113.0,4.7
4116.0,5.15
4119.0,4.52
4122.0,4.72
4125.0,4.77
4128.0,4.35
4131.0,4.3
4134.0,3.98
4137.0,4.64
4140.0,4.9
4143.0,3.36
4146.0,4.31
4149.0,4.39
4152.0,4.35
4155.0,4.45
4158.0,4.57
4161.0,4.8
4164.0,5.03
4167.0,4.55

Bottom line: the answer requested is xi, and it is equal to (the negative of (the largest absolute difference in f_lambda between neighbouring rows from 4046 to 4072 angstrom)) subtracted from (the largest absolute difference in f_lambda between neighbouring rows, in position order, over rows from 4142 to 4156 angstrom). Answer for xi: 2.5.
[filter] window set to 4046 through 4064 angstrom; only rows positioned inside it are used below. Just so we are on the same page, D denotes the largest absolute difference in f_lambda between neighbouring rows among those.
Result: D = 1.5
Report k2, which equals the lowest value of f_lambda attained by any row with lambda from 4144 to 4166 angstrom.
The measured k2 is 4.31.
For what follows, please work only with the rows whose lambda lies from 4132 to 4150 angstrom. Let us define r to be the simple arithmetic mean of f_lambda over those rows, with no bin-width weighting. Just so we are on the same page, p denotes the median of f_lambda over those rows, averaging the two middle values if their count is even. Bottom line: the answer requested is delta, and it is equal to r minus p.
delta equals -0.087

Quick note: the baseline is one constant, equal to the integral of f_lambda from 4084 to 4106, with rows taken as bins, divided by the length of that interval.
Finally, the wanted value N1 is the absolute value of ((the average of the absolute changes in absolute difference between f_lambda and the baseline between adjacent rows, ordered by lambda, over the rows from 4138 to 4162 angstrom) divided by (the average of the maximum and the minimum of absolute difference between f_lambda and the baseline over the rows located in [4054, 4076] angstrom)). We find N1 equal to 0.6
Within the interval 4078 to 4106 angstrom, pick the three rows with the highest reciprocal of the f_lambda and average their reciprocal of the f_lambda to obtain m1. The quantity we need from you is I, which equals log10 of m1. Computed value -0.59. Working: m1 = 0.255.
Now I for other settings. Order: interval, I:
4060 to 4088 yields -0.56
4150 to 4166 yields -0.65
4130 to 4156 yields -0.58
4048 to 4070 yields -0.58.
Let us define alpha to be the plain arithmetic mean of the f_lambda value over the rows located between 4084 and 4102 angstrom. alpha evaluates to 4.5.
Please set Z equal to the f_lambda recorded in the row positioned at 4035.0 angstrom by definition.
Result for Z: 3.86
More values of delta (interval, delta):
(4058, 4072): 0.114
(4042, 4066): -0.030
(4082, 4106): -0.046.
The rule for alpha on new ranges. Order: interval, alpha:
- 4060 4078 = 3.9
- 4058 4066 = 3.8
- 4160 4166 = 4.9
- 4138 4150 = 4.2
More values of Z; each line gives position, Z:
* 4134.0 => 3.98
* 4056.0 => 4.05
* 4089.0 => 5.2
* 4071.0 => 3.58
